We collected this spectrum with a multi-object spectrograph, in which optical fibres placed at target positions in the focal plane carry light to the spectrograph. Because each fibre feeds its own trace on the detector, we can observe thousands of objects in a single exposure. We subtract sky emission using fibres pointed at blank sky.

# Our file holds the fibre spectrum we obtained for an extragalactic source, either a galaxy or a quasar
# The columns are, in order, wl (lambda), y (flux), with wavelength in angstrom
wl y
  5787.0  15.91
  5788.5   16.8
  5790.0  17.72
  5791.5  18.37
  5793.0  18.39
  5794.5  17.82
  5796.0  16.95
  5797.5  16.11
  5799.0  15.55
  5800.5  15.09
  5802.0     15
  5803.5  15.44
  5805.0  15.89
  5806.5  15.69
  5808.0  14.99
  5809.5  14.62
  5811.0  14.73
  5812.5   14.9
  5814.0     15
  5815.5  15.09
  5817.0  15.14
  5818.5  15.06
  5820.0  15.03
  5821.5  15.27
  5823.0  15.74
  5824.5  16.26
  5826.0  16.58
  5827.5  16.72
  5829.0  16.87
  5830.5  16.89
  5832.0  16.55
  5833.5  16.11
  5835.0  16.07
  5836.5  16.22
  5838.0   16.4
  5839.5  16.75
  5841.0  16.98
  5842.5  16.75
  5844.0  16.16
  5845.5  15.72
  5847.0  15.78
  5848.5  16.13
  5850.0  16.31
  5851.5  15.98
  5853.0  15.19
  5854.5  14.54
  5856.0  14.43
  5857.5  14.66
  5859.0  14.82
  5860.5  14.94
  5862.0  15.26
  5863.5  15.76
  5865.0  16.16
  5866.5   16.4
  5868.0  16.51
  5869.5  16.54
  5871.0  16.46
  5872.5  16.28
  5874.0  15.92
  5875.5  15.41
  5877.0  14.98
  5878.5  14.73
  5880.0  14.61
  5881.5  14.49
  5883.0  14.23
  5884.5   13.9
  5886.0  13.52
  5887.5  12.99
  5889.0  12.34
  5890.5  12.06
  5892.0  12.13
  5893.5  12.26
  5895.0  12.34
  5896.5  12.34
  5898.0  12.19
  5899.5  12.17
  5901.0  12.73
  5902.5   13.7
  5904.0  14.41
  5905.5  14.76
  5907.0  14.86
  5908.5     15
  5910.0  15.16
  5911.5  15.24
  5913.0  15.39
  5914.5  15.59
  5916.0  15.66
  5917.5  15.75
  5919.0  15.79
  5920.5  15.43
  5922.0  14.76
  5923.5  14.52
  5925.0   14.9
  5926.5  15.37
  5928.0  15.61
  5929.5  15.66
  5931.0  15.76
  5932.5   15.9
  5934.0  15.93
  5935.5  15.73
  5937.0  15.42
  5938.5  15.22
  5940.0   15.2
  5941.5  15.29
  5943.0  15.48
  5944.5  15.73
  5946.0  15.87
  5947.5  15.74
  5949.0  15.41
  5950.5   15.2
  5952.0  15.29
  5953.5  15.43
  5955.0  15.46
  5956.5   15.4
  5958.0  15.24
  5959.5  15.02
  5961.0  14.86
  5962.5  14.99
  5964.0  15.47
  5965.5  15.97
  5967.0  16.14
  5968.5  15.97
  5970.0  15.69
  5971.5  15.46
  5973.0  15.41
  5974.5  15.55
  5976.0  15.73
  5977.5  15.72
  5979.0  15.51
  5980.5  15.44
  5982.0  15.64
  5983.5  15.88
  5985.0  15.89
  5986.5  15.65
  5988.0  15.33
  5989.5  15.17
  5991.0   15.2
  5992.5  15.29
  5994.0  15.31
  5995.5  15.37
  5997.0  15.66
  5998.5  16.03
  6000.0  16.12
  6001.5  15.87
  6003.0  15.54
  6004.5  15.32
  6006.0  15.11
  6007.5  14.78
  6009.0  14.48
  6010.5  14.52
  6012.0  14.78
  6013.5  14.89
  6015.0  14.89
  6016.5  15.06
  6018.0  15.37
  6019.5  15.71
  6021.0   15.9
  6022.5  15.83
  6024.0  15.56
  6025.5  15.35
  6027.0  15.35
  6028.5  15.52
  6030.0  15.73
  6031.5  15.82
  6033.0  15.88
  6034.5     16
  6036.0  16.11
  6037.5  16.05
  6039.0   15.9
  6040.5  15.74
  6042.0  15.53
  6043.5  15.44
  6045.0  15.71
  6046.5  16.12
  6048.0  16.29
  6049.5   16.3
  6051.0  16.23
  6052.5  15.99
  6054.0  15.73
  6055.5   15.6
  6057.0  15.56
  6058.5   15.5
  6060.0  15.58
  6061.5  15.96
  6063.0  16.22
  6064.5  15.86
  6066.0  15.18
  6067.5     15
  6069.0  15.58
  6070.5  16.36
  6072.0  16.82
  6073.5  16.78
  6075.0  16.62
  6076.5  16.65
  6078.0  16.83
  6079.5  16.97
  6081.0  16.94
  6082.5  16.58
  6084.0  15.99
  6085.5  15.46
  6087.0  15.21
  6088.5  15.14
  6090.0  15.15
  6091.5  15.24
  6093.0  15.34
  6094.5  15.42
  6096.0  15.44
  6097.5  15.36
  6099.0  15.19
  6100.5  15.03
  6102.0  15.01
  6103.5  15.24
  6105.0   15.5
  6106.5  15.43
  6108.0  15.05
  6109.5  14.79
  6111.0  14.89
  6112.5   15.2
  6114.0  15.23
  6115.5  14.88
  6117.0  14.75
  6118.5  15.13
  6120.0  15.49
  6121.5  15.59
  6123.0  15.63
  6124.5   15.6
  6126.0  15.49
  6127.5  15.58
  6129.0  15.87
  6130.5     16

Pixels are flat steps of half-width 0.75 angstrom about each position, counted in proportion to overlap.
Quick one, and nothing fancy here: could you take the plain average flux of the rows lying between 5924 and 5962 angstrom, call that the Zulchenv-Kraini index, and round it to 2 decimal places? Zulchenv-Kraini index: 15.44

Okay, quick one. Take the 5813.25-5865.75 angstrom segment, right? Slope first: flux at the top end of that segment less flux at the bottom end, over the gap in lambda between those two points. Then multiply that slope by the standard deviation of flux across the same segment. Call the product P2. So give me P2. 0.017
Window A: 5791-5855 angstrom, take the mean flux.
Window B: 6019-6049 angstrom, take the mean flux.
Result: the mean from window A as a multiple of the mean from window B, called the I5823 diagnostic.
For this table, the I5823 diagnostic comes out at 1.012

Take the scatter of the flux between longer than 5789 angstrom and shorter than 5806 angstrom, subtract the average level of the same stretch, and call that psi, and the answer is -15.3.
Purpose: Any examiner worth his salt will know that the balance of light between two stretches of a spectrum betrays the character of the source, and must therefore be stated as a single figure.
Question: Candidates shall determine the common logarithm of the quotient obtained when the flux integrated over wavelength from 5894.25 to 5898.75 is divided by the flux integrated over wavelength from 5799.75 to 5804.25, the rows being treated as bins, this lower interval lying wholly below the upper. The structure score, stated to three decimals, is -0.092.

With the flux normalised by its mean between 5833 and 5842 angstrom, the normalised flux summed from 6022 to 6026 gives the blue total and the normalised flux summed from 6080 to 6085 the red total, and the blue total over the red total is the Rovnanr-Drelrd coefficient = 0.94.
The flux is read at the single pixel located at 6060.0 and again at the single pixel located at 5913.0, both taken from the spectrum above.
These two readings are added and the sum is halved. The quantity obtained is 15.5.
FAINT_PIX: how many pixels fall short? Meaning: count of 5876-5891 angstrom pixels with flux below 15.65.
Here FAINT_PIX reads 10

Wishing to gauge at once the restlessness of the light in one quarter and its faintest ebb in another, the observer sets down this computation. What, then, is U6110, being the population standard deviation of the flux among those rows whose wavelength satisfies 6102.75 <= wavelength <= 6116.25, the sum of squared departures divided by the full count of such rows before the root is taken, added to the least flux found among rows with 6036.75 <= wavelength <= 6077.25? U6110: 15.2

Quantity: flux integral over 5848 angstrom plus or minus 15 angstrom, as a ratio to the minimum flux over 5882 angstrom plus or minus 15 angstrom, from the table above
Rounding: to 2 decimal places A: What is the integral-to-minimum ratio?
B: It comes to 39.20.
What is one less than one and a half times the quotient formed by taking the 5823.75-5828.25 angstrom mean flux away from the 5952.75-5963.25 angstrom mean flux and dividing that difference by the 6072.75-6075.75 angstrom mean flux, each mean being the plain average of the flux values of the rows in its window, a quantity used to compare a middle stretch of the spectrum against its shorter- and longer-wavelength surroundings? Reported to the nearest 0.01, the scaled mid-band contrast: -1.12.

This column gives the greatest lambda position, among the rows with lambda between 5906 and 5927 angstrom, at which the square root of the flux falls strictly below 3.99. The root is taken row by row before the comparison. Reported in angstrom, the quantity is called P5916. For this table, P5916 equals 5926.5 angstrom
